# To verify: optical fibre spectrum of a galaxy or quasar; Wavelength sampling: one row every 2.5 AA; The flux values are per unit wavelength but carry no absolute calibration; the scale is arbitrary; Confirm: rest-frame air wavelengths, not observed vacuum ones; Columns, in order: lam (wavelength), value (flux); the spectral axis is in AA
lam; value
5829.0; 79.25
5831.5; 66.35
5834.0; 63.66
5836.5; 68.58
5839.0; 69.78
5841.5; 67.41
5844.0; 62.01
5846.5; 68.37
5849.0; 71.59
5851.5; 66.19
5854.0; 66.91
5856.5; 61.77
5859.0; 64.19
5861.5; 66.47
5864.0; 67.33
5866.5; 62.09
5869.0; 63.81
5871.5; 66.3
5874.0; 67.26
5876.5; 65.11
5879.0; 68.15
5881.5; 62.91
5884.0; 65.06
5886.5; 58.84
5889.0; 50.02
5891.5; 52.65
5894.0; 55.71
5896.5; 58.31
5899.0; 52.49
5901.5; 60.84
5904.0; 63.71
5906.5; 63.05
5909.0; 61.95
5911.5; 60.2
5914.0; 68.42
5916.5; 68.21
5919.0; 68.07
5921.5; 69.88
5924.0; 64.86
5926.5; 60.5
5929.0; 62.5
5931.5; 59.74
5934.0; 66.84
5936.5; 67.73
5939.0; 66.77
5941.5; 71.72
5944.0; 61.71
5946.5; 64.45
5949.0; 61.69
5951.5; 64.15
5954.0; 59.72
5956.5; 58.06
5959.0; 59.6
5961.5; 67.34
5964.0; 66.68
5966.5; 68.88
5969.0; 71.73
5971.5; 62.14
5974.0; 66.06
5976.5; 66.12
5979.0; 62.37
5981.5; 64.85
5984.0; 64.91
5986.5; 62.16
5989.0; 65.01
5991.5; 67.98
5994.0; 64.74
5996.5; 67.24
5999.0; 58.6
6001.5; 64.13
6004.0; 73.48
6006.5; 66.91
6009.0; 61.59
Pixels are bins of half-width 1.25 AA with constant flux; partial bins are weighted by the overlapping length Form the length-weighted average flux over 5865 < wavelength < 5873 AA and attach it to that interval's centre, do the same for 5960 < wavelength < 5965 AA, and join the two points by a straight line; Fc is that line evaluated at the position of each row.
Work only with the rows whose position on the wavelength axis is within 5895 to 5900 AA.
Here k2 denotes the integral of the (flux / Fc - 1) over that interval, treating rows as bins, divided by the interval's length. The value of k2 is -0.15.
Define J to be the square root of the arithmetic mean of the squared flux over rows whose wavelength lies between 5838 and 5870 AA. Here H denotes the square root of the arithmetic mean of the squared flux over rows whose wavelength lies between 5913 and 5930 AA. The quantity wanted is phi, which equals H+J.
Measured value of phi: 132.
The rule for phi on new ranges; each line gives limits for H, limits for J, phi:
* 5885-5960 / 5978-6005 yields 127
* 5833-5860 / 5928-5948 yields 132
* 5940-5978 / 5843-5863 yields 131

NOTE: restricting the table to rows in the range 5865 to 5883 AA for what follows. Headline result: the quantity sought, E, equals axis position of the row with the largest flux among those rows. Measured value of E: 5879.0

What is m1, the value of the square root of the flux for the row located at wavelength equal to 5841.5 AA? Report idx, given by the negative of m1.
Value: -8.21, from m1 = 8.21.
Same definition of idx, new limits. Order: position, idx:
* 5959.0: -7.72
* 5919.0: -8.25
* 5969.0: -8.47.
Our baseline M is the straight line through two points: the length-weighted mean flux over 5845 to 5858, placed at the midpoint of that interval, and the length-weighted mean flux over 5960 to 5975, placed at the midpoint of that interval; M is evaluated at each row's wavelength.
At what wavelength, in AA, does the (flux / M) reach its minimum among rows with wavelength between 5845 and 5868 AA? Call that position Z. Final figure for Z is 5856.5 AA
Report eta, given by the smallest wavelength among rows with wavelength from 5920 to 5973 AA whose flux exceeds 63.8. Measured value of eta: 5921.5 AA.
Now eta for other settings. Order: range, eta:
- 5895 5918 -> 5914.0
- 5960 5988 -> 5961.5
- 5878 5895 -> 5879.0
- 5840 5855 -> 5841.5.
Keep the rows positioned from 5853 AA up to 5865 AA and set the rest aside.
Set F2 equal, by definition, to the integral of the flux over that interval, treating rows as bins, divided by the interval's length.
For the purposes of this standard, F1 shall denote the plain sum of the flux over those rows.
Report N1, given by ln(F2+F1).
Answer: 5.97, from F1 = 327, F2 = 65.3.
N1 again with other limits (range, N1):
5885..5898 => 5.80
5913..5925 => 6.01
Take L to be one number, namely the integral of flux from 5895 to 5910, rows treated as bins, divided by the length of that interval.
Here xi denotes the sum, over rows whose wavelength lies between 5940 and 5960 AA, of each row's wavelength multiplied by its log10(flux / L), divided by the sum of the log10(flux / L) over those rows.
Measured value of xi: 5943.6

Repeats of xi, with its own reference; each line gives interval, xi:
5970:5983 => 5976.7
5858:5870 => 5863.5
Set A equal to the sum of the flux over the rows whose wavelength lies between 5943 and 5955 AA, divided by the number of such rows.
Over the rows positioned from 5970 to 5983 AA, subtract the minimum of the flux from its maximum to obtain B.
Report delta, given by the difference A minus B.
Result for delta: 58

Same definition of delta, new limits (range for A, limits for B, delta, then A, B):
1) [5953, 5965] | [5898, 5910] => 51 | 62.3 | 11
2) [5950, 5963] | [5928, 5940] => 54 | 61.8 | 8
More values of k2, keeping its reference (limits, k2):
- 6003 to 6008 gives 0.03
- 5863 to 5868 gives 0.01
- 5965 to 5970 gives 0.05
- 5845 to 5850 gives 0.09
